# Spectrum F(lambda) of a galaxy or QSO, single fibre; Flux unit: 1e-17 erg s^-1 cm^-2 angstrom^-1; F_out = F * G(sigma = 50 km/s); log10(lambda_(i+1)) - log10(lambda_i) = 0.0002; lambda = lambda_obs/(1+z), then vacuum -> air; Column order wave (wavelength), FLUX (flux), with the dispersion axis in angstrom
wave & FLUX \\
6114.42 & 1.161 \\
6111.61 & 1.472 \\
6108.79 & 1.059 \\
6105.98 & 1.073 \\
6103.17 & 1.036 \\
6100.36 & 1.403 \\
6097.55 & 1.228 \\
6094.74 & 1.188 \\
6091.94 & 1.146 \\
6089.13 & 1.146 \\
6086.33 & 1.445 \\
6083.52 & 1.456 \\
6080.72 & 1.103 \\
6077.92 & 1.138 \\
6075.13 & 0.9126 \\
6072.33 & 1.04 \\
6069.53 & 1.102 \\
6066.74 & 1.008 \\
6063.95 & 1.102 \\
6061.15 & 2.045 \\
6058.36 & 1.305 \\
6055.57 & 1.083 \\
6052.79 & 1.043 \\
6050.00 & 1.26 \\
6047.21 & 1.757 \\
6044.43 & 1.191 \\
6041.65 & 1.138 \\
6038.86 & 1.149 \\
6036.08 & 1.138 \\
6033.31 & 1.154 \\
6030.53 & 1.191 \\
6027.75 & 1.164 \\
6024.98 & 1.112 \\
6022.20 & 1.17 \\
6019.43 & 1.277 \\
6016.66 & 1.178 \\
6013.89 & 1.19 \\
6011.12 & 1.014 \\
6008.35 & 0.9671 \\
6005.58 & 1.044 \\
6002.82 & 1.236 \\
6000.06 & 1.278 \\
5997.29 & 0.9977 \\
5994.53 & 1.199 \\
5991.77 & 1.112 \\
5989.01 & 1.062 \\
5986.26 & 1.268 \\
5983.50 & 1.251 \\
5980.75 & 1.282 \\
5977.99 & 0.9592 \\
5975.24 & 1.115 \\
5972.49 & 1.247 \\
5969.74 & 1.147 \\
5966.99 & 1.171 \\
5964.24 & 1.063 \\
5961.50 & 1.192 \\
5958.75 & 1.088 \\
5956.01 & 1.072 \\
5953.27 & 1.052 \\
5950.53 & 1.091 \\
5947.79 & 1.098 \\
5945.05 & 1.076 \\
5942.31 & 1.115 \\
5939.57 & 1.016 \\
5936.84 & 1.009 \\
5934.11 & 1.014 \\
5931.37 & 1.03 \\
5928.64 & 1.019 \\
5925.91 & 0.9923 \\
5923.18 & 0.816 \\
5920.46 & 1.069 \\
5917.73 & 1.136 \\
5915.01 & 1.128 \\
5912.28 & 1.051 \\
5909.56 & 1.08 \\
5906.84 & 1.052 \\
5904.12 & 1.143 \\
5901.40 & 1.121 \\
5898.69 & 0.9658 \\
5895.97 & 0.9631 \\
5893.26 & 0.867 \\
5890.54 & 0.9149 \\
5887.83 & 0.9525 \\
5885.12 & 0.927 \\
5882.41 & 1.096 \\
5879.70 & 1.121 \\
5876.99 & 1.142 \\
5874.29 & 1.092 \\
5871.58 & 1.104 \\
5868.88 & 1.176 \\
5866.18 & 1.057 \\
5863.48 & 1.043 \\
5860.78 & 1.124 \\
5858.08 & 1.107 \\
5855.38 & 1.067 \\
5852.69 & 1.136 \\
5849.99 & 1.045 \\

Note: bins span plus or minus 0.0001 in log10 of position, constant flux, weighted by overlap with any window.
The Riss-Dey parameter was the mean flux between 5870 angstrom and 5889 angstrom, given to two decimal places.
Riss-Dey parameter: 1.06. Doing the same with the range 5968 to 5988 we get 1.18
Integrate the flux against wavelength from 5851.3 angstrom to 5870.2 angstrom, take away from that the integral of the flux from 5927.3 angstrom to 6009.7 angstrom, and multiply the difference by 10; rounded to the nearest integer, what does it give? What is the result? -706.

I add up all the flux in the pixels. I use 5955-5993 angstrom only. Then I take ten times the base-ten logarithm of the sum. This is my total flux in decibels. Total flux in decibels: 12.0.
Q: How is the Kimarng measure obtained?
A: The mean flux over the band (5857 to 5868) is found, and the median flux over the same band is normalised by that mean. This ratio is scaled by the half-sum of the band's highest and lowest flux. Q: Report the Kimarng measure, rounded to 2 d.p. 1.08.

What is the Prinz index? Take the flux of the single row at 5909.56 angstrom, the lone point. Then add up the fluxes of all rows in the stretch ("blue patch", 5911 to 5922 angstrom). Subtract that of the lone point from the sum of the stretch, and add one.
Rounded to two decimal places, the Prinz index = 4.30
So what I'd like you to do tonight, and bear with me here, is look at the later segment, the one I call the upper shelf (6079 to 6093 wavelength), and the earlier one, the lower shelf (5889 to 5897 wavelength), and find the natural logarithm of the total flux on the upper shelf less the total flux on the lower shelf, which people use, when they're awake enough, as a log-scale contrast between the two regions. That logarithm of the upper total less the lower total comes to 1.3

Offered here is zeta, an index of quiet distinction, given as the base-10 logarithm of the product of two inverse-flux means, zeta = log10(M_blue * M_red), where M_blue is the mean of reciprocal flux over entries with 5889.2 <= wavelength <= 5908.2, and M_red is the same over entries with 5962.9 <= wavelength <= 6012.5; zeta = -0.05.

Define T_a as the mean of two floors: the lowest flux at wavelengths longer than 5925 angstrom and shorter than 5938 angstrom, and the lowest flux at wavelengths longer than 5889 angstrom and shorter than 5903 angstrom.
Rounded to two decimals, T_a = 0.93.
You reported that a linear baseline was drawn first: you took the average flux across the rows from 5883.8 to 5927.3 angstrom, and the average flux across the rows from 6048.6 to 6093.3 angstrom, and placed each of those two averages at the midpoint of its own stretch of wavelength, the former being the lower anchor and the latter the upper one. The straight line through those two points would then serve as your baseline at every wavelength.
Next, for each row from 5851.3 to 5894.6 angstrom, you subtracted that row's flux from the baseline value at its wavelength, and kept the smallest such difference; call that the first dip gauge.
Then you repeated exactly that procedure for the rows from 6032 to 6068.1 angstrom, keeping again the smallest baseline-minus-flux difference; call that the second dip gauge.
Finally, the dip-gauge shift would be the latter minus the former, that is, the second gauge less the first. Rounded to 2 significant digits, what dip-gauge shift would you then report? -0.64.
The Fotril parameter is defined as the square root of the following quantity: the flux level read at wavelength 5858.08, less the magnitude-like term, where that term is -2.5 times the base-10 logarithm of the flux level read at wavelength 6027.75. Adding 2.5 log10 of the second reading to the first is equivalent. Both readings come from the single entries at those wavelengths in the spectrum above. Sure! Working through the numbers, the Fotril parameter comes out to 1.13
